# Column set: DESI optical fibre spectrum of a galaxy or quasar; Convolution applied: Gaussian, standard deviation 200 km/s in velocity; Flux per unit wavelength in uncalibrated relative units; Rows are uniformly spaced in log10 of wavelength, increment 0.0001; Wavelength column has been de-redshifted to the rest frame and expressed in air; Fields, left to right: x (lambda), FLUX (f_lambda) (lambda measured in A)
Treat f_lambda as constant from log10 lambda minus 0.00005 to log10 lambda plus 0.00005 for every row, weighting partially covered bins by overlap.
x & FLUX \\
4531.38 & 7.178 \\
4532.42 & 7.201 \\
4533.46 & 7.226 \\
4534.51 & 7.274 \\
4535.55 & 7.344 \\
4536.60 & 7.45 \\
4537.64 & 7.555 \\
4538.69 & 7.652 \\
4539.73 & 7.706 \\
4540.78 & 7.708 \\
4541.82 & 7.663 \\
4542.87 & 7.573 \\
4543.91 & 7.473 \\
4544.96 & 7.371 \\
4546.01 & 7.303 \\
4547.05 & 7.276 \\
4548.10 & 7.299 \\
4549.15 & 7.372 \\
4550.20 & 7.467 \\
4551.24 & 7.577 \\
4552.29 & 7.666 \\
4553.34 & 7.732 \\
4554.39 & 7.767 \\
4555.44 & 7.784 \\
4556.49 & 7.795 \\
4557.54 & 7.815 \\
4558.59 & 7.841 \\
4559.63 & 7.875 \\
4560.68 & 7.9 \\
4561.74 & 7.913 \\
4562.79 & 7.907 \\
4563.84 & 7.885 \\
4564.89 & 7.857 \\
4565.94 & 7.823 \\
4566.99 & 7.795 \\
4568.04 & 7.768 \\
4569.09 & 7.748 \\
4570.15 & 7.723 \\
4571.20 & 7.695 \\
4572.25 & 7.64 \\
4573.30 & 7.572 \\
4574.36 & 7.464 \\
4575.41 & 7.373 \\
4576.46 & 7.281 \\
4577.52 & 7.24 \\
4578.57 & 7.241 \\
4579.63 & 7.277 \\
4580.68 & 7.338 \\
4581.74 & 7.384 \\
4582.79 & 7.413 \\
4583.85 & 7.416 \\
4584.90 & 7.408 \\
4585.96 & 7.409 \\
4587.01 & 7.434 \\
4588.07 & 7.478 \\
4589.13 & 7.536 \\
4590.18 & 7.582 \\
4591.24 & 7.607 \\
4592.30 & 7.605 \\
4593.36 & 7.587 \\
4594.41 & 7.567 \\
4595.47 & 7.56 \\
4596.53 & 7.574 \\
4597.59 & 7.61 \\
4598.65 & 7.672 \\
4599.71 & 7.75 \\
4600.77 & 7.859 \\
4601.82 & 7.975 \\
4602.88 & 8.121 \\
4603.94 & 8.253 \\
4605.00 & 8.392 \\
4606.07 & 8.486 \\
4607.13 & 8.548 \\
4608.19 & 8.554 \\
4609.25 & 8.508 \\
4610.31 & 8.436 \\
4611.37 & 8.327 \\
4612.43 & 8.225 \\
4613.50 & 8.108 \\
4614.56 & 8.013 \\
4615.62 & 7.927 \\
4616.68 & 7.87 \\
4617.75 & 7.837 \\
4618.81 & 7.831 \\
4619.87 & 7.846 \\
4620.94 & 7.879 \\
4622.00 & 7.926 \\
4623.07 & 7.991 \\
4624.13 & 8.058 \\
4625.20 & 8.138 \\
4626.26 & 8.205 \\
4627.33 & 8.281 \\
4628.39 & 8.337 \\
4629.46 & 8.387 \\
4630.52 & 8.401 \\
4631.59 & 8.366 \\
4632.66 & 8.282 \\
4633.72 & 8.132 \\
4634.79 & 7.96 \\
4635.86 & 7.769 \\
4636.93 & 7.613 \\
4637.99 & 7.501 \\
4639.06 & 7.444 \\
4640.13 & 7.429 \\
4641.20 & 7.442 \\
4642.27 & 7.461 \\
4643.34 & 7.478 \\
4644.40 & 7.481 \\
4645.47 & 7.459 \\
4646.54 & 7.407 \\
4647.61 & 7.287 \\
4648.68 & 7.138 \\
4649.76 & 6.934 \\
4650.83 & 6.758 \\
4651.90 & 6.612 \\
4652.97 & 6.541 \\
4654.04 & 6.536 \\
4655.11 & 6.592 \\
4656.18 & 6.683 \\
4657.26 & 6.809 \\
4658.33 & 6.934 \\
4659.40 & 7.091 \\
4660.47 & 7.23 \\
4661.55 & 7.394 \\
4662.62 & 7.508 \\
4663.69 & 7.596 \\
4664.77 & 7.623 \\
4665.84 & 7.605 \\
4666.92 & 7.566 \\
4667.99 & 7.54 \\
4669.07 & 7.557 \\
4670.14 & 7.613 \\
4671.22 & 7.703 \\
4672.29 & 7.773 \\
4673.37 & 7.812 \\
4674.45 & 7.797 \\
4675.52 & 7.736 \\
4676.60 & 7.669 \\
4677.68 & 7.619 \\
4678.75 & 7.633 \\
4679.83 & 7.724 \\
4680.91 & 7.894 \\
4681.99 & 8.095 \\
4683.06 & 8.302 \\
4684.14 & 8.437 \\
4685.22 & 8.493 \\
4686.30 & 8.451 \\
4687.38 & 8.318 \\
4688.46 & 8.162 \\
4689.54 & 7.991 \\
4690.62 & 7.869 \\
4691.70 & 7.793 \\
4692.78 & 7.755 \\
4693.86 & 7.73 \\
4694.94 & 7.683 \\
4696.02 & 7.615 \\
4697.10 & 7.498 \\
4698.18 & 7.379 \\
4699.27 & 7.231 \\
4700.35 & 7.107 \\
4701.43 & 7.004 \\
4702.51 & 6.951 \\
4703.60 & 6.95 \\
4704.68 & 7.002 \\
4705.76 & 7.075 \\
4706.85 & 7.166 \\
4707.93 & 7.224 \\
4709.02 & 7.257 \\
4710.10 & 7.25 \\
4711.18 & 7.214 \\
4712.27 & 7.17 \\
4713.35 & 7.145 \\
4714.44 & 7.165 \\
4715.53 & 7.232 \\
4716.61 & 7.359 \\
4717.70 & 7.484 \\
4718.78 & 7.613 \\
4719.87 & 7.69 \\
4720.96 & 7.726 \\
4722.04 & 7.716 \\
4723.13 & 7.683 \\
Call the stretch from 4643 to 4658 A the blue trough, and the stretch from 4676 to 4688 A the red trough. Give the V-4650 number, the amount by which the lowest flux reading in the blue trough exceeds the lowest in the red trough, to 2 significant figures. -1.1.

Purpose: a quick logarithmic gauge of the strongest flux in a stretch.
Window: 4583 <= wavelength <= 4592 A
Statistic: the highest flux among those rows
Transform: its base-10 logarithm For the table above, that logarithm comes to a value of 0.881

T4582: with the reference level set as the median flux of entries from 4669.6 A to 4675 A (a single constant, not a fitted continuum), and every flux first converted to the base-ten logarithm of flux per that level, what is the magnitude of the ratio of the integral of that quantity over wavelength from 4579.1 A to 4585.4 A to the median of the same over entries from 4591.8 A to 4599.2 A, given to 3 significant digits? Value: 13.8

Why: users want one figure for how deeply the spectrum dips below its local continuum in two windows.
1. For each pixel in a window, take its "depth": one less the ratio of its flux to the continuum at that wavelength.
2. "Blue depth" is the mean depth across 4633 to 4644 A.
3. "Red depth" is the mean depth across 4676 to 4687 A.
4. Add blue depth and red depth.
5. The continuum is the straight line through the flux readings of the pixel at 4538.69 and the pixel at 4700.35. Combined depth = -0.16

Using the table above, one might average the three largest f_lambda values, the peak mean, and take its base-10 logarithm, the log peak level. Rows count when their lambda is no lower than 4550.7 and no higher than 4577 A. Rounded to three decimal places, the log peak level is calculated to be 0.898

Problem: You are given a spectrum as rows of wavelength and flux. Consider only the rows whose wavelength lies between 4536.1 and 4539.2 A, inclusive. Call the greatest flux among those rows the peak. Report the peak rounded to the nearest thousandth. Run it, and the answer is 7.652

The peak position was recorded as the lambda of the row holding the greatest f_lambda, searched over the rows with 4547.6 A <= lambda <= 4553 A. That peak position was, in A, 4552.29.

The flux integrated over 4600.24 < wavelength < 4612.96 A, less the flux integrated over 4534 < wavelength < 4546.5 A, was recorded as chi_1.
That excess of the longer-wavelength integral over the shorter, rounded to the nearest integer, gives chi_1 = 12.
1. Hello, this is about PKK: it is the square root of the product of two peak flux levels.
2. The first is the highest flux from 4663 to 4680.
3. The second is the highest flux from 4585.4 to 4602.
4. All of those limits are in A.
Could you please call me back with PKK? 7.89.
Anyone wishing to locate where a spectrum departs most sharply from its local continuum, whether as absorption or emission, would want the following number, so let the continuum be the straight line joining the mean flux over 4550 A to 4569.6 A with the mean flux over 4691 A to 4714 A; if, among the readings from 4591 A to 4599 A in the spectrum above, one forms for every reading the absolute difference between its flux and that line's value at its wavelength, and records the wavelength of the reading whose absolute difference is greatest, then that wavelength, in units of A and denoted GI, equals 4595.47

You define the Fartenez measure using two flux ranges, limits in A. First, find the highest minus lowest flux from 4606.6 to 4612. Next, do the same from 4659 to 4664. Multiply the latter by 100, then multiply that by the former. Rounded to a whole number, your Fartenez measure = 11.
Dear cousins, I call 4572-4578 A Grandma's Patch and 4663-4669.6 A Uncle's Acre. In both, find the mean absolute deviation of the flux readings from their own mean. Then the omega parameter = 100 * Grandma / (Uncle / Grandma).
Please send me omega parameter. 63.3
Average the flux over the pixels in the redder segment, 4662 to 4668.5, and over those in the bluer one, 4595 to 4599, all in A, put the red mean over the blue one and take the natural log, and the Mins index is 0.00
